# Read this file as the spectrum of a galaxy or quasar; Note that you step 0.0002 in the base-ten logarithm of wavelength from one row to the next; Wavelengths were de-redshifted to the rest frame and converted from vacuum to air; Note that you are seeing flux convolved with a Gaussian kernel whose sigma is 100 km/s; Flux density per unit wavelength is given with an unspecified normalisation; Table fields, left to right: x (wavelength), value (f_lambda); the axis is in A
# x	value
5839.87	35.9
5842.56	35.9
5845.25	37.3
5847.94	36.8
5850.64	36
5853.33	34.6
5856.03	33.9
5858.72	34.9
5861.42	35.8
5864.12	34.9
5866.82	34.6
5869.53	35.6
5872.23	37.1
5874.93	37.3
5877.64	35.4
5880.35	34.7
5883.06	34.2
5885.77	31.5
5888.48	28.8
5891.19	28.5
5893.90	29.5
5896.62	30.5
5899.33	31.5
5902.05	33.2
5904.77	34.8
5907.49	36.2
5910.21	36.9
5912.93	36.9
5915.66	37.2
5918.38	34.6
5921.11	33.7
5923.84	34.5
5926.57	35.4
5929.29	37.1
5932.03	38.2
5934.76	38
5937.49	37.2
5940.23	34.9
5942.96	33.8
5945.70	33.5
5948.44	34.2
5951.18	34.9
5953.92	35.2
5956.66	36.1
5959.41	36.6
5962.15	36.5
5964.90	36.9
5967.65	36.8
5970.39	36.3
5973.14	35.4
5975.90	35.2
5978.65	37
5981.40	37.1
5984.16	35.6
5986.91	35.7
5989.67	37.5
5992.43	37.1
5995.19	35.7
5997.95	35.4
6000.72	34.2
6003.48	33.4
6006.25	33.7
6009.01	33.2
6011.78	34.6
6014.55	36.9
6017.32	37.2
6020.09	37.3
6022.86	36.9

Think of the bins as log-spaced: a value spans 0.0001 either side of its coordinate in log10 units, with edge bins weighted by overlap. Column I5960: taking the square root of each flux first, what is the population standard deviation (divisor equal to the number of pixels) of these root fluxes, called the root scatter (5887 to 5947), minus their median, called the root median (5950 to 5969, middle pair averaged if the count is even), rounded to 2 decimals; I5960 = -5.79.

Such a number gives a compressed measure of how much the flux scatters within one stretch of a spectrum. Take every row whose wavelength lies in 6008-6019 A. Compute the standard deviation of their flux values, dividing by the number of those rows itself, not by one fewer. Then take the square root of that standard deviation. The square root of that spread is 1.3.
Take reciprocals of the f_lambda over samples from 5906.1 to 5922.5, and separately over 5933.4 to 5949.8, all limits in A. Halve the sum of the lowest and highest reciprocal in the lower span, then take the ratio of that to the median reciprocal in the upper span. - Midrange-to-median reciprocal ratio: 0.98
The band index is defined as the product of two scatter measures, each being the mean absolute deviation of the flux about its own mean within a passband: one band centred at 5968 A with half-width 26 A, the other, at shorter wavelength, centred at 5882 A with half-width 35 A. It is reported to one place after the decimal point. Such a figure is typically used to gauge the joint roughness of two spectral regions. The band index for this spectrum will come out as 2.0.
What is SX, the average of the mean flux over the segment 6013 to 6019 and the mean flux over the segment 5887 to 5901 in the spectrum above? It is 33.4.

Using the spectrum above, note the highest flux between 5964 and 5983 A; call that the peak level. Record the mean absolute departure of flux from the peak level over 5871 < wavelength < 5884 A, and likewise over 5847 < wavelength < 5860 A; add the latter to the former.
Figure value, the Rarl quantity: 3.3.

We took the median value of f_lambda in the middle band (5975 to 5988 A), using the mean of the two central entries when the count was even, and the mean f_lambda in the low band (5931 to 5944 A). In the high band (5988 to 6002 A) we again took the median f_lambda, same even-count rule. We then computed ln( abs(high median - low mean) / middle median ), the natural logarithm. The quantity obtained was -3.9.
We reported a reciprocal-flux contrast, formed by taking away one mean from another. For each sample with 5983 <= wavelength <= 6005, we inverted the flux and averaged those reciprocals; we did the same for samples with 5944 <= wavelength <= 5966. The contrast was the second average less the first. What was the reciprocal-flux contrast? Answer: 0.0001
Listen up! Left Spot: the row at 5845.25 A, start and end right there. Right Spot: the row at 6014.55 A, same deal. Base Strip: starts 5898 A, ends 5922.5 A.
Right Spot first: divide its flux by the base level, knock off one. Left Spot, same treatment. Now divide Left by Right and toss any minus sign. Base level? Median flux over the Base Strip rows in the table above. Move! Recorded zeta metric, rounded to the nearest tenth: 1.2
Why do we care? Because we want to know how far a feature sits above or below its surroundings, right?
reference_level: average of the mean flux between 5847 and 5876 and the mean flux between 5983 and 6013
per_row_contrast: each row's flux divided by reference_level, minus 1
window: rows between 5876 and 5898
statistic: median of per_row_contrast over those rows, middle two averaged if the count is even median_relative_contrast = -0.12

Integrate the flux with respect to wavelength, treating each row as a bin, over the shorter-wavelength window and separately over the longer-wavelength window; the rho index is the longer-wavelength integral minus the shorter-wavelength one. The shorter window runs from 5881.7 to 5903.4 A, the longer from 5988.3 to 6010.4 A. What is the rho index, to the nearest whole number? 102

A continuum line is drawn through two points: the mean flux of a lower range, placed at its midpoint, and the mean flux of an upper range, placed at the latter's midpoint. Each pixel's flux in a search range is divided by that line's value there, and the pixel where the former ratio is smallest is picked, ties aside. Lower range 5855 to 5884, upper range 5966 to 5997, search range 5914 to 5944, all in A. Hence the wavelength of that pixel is 5942.96 A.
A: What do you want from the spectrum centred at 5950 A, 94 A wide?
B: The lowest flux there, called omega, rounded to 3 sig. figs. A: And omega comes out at 33.5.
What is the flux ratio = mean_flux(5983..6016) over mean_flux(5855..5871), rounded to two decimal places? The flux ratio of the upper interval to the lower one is 1.01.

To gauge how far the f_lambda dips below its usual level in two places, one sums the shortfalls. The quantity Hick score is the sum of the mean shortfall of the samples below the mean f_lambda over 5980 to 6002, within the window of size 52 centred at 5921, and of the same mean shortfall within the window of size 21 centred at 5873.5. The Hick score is 1.4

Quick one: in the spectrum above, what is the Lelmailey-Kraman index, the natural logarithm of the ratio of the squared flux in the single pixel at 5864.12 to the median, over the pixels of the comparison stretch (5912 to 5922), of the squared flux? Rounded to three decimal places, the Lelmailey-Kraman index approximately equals -0.049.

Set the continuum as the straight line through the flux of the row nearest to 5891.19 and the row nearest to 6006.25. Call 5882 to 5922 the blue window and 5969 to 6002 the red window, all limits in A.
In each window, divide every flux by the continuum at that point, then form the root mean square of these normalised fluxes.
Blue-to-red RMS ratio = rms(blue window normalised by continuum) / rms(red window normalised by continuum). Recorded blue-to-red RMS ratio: 1.04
